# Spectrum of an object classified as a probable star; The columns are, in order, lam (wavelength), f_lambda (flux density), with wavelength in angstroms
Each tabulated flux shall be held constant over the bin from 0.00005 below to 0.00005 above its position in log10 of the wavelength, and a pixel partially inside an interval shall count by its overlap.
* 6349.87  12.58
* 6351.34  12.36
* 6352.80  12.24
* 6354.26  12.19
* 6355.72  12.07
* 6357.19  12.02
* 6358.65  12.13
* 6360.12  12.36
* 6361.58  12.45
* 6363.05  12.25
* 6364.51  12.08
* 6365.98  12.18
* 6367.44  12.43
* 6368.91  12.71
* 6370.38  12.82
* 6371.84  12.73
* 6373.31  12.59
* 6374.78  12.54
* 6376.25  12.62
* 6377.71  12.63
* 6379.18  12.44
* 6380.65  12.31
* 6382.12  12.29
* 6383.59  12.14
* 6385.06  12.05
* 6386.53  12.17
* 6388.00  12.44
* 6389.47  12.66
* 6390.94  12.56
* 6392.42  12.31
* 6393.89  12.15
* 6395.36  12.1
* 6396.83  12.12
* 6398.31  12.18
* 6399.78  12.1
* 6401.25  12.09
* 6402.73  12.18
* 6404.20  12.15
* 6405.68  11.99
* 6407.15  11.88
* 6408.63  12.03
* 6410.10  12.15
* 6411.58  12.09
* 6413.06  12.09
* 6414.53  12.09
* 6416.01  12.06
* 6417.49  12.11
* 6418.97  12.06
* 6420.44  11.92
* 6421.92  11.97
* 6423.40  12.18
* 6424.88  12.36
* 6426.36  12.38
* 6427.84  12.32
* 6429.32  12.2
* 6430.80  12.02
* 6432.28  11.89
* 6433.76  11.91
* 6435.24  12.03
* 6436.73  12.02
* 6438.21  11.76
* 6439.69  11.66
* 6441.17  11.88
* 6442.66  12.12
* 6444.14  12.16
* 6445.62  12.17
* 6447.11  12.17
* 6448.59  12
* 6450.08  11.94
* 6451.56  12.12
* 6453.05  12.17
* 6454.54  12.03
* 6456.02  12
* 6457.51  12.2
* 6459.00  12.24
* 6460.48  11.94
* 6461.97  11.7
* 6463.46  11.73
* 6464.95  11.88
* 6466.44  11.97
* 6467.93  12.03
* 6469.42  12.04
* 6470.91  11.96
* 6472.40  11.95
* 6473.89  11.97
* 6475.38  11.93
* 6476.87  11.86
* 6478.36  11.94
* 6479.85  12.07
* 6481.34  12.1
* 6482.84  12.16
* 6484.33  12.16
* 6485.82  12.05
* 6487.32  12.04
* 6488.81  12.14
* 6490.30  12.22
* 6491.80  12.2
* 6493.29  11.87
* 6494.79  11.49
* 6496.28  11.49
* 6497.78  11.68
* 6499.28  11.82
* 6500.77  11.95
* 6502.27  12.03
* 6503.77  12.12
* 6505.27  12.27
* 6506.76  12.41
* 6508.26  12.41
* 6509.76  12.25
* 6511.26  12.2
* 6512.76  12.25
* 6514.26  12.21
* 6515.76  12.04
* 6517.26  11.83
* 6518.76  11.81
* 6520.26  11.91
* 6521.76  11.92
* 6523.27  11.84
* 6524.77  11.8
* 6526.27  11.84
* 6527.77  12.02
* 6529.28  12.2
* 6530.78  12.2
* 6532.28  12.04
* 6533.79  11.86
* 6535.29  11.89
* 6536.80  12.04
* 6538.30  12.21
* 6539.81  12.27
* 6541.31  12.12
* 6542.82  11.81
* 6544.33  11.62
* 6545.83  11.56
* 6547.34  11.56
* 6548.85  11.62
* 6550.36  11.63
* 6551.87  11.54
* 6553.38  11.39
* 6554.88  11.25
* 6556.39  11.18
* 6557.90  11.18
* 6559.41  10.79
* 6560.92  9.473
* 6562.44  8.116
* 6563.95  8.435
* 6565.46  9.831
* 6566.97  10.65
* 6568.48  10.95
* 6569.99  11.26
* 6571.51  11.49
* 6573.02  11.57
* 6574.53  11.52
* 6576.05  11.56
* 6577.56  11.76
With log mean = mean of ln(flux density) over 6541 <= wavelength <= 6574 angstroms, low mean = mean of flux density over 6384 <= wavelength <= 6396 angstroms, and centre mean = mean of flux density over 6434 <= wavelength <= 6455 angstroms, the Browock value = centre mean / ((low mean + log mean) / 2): 1.64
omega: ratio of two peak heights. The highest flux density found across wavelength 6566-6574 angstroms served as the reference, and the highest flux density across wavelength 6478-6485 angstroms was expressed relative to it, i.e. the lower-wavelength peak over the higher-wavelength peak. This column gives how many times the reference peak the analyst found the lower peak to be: 1.05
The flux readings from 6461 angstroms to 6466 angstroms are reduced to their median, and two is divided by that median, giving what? 0.171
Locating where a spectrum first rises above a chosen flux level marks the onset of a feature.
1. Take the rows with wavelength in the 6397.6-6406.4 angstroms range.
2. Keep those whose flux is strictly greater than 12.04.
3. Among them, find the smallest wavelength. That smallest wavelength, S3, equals 6398.31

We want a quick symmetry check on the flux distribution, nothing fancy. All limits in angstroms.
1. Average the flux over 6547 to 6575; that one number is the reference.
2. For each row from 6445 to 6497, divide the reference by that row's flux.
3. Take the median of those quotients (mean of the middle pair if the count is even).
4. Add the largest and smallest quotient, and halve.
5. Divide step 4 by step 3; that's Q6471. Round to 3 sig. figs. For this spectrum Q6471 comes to 1.01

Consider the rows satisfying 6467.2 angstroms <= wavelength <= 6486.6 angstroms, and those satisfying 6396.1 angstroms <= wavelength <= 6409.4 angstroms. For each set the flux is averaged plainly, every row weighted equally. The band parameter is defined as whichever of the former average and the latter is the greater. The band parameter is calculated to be 12.1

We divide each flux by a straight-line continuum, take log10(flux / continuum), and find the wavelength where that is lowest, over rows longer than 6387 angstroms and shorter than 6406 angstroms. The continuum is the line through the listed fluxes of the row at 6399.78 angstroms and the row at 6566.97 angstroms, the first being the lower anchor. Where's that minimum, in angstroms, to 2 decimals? 6405.68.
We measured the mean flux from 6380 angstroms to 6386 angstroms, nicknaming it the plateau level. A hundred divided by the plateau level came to 8.2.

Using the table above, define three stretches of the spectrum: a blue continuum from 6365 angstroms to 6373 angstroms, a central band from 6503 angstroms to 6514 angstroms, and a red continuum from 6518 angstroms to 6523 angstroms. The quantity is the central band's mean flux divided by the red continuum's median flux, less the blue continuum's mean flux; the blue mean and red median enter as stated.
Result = -11.5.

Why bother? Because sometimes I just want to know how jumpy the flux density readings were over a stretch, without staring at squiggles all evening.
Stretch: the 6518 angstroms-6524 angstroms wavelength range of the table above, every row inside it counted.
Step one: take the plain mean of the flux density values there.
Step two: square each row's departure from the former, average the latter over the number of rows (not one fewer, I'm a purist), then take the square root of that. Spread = 0.05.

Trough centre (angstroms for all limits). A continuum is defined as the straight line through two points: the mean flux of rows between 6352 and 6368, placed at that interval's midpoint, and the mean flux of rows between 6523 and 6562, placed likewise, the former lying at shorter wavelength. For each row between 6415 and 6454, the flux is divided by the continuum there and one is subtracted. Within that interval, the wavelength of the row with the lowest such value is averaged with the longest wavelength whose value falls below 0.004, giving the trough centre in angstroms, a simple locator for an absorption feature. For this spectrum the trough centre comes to 6444.9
